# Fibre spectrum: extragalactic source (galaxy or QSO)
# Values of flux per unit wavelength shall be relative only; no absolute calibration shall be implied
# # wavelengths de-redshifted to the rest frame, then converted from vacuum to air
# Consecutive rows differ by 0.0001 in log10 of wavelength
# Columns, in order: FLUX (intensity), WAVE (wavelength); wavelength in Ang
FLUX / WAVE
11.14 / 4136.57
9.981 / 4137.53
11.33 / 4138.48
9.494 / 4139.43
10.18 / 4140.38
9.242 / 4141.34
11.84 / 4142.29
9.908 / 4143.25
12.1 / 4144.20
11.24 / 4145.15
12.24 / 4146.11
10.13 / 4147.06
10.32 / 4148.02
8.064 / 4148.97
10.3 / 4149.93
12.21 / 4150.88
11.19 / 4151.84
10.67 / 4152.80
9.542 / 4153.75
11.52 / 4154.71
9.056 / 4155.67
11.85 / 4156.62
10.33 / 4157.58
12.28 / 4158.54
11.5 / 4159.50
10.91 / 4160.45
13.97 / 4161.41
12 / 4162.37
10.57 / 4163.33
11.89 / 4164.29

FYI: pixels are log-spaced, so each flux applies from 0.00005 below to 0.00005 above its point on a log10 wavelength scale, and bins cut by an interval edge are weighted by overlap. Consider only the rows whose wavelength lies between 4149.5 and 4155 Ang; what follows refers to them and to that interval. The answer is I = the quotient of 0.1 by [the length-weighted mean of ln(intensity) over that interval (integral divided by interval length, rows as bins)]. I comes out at 0.0419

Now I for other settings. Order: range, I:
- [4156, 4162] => 0.0407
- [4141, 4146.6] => 0.0415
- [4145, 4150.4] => 0.0430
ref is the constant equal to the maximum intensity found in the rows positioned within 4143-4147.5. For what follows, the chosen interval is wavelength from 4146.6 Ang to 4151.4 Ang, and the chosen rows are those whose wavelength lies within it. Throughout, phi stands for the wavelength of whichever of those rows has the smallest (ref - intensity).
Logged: 4150.88 Ang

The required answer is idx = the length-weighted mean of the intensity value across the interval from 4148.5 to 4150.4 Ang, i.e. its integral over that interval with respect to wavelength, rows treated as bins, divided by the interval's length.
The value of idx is 9.2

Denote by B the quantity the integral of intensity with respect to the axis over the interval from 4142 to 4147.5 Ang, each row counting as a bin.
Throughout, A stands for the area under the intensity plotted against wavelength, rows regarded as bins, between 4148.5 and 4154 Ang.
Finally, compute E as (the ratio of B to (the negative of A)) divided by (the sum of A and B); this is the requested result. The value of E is -0.0091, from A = 57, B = 62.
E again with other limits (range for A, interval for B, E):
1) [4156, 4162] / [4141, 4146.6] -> -0.0067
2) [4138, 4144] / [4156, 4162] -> -0.0085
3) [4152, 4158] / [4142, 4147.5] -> -0.0078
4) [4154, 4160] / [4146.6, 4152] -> -0.0069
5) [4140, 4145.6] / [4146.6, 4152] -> -0.0080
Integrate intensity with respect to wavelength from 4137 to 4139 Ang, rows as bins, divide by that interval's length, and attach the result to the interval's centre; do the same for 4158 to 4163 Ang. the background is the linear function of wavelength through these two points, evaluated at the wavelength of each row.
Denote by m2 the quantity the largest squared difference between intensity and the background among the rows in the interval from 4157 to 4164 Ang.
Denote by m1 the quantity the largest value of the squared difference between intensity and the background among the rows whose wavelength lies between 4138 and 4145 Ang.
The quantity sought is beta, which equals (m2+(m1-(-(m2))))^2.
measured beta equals 89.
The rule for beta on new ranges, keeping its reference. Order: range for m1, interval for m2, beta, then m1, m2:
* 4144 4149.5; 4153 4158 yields 635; 10.7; 7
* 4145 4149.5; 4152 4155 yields 375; 10.7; 4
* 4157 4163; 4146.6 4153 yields 612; 3.4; 11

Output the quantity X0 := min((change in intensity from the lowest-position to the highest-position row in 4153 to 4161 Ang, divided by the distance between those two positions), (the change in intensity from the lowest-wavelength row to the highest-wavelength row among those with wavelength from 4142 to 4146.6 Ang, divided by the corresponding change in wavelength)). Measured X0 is 0.10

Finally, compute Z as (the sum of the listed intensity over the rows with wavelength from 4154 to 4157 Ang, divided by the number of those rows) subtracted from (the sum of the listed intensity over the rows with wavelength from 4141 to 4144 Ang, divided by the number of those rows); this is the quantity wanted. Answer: -0.5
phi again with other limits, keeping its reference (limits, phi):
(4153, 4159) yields 4158.54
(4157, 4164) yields 4161.41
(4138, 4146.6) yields 4146.11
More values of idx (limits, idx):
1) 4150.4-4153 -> 11.4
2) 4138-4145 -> 10.6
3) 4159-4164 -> 11.8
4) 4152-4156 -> 10.3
